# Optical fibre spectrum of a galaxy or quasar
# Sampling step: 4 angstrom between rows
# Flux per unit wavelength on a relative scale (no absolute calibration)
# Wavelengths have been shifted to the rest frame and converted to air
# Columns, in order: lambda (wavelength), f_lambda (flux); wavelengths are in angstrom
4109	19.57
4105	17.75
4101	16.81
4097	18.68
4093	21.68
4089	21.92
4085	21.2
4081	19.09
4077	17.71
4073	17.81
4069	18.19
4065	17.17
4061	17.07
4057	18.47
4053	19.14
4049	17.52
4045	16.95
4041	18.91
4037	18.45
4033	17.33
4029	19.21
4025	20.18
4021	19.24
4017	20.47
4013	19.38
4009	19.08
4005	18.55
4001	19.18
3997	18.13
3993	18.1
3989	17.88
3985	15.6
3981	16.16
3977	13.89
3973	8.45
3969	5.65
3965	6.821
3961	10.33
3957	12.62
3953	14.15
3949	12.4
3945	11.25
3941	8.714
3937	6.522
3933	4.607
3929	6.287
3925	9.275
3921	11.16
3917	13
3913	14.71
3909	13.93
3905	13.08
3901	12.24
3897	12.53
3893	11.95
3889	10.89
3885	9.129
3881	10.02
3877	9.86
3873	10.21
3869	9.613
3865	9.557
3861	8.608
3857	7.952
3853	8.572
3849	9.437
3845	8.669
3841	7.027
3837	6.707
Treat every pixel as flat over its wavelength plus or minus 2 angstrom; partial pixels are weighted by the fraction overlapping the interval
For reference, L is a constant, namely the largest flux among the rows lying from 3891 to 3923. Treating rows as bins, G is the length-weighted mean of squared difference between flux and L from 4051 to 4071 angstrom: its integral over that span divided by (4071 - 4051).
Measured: 11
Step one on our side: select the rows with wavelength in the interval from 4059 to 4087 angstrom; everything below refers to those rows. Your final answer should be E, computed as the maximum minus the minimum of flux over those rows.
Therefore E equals 4.1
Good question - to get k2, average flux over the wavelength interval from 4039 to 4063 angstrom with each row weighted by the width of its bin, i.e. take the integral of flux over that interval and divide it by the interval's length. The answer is 18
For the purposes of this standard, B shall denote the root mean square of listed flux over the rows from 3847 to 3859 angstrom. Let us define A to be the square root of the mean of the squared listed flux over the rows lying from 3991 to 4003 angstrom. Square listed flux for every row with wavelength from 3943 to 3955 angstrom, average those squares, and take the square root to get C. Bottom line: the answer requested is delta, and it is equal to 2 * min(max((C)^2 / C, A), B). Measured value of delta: 17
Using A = 18.5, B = 9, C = 12.7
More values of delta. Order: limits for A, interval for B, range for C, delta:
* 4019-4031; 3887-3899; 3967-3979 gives 24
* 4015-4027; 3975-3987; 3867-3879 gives 30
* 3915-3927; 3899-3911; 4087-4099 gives 26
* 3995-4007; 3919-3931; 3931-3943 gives 18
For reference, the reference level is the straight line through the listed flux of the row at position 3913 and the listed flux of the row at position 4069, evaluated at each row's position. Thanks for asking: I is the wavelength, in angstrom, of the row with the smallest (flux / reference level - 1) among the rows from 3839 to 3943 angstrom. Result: 3933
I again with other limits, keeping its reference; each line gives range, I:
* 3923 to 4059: 3933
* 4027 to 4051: 4045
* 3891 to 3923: 3921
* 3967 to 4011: 3969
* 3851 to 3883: 3857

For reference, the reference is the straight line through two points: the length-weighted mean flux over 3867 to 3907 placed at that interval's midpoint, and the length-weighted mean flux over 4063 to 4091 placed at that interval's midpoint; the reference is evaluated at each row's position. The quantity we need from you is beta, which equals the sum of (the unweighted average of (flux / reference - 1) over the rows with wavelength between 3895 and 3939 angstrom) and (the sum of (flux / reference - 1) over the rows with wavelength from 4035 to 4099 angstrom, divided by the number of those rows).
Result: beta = -0.11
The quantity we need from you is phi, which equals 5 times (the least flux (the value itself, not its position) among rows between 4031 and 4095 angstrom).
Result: 85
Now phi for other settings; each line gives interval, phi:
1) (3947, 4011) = 28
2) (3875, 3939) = 23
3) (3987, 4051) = 85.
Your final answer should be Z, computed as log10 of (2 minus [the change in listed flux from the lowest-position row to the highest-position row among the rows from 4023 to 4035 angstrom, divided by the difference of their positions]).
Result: 0.37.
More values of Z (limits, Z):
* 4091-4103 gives 0.42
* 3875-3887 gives 0.32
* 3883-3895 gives 0.22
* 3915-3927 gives 0.39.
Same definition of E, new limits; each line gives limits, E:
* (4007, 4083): 3.5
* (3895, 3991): 13.3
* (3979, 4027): 4.9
